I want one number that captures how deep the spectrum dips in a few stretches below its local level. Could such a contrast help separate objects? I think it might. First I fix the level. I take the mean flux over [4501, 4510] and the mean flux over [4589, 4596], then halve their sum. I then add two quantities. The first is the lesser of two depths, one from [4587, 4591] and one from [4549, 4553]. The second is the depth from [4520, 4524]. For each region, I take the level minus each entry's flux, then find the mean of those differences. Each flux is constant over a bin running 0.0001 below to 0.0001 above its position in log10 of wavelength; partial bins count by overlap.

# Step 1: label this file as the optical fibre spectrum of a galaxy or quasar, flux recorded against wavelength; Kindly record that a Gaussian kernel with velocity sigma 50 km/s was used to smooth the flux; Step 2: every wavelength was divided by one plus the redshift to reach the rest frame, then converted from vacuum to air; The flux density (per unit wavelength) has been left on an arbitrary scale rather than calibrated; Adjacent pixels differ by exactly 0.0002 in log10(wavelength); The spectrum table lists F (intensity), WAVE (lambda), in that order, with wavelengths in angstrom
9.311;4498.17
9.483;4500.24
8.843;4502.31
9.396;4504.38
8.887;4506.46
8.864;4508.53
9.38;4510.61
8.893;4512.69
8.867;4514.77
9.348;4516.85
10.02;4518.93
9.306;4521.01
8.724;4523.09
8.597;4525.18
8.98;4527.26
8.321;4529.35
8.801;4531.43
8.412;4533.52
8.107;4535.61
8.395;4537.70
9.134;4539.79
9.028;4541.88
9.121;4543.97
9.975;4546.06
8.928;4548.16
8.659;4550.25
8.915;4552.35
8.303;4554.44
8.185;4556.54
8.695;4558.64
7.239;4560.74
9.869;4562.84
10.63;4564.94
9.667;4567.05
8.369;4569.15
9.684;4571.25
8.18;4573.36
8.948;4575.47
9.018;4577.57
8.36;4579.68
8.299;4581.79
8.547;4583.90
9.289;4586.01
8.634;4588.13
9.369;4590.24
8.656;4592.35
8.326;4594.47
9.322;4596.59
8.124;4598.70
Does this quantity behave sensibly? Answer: -0.2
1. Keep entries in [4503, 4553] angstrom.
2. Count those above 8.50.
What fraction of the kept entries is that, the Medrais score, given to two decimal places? 0.83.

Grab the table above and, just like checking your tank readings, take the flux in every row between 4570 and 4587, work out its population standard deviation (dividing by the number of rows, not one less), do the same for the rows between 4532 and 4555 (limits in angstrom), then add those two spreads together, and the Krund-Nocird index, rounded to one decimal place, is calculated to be 1.0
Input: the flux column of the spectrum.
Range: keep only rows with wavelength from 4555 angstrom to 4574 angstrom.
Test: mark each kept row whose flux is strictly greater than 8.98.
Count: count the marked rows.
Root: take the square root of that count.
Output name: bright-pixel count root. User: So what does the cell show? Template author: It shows 2.0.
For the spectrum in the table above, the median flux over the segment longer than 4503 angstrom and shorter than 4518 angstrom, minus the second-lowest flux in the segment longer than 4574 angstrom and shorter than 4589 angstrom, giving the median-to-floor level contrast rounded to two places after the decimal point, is 0.53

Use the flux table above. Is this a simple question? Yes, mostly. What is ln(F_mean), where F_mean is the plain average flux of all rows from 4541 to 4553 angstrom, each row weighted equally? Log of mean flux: 2.21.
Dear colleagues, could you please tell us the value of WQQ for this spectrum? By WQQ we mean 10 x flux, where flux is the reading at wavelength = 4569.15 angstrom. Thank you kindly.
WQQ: 83.7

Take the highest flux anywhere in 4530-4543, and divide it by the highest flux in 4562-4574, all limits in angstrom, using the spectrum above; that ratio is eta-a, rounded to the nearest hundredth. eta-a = 0.86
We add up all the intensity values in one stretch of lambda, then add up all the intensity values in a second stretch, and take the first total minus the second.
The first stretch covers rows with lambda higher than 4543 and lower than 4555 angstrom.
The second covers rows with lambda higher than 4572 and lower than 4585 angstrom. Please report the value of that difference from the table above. 2.5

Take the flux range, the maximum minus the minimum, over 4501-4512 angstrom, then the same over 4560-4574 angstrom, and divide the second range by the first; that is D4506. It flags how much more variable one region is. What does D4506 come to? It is 6.1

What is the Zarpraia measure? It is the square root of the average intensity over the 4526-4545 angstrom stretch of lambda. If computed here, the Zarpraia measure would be 2.95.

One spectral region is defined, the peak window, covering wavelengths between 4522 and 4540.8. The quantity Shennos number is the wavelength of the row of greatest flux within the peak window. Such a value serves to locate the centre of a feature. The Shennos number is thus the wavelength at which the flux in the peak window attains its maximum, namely 4539.79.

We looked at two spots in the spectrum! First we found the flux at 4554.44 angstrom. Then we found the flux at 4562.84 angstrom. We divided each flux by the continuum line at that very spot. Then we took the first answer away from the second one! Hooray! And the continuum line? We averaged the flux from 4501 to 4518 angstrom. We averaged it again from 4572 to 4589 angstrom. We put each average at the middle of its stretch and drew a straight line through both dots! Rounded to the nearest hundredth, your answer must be 0.18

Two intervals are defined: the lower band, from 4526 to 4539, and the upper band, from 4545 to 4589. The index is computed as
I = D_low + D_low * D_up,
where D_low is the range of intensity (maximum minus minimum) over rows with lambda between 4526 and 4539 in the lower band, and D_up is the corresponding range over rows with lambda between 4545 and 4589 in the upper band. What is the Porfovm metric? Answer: 3.8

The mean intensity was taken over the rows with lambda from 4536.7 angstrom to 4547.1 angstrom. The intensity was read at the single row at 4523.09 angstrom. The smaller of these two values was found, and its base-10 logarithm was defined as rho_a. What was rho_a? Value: 0.941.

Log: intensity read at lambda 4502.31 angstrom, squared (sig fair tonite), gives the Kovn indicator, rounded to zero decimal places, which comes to 78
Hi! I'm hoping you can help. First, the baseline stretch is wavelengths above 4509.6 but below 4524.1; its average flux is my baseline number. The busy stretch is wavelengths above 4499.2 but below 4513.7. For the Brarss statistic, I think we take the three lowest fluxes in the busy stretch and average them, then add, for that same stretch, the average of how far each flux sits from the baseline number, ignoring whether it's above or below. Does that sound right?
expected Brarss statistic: 9.15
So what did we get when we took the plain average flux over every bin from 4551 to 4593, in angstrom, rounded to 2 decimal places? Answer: 8.84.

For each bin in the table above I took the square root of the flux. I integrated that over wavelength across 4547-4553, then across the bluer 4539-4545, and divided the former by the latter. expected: 0.99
